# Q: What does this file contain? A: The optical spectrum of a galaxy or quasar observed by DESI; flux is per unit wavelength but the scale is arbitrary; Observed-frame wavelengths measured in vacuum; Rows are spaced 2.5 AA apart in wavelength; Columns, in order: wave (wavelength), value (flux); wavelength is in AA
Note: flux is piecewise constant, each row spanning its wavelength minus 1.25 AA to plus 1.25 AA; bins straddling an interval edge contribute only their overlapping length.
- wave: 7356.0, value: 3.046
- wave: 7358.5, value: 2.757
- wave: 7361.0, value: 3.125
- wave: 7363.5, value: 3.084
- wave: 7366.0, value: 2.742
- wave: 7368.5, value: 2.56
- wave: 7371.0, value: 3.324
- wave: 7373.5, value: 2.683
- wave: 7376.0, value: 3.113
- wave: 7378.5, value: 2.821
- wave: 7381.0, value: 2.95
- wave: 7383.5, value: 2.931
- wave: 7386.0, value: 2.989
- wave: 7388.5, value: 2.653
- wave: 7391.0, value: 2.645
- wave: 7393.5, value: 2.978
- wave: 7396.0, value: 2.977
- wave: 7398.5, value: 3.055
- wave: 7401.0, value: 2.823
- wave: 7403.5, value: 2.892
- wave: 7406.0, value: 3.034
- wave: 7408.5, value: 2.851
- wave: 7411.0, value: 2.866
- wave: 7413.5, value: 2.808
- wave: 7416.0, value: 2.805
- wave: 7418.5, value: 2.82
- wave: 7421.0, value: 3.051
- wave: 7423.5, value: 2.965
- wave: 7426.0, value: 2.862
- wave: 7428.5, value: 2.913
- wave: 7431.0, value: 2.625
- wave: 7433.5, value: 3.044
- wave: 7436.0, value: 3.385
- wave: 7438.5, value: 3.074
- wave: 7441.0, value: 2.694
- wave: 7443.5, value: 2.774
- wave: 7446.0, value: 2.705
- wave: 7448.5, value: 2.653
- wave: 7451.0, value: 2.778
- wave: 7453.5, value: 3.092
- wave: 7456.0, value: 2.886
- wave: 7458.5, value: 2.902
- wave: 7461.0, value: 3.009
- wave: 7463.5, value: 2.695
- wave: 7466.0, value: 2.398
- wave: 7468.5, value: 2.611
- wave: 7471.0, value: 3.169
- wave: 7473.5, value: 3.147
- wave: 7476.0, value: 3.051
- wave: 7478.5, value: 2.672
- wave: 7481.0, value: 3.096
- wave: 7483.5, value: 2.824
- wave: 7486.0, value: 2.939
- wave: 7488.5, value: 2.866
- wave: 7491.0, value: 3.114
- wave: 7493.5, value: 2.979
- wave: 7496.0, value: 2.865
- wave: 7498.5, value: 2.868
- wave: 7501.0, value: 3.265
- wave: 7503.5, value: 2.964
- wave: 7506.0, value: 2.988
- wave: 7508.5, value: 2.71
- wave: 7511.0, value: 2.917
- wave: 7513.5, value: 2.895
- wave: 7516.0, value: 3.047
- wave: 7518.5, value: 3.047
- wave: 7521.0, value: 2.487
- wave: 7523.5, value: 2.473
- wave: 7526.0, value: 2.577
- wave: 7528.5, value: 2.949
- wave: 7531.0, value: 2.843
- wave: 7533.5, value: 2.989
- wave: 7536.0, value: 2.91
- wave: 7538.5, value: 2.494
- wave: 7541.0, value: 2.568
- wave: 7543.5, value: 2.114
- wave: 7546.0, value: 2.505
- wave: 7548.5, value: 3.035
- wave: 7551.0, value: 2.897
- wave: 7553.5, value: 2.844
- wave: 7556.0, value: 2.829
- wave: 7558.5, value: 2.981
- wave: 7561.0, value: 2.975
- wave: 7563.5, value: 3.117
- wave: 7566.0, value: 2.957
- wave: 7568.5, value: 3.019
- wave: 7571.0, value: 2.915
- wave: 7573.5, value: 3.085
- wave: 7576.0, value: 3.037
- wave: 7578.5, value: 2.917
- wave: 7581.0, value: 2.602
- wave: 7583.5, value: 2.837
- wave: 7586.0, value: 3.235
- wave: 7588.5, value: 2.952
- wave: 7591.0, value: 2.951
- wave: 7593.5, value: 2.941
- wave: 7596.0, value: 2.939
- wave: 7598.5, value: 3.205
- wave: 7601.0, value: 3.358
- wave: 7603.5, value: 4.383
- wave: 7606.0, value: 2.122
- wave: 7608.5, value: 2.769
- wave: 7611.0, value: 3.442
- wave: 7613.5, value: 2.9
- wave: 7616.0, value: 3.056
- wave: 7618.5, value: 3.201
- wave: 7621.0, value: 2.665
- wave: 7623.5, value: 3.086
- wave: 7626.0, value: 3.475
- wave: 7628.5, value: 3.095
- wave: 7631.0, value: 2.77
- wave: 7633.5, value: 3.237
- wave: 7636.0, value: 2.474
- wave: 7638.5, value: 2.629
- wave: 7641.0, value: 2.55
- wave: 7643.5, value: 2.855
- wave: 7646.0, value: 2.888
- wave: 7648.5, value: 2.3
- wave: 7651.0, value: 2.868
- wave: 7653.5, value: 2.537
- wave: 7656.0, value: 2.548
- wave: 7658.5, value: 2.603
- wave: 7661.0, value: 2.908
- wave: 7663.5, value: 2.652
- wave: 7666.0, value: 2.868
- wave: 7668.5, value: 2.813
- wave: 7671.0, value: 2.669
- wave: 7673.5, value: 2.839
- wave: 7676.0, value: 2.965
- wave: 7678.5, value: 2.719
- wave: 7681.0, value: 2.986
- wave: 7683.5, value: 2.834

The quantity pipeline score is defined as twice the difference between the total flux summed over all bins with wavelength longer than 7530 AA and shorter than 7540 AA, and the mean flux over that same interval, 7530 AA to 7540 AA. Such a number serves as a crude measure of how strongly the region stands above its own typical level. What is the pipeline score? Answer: 16.9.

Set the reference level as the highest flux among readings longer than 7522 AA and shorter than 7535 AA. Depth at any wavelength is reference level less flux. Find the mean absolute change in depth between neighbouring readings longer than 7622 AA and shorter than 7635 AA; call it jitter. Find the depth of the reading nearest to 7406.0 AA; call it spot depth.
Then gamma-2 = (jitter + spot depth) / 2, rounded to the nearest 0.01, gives 0.17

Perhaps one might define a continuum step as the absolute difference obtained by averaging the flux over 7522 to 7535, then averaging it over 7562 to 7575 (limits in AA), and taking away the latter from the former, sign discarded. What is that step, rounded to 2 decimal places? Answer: 0.25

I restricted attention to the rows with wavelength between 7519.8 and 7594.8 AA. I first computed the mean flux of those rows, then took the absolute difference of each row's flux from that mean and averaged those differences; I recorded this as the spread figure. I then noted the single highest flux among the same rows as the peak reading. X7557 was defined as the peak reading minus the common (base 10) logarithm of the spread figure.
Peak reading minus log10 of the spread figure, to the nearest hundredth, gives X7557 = 3.95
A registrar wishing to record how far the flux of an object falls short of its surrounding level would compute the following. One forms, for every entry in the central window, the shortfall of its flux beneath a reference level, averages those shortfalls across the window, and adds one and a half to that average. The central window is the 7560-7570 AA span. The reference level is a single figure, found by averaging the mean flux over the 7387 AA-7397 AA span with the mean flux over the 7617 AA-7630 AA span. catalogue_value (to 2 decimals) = 1.44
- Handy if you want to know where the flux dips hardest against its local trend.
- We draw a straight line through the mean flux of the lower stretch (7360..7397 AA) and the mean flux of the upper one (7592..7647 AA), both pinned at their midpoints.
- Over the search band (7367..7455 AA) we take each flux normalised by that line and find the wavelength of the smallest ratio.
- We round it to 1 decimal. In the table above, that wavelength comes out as 7368.5 AA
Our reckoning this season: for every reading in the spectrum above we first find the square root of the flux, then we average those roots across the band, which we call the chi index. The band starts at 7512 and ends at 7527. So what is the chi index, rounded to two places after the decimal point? 1.66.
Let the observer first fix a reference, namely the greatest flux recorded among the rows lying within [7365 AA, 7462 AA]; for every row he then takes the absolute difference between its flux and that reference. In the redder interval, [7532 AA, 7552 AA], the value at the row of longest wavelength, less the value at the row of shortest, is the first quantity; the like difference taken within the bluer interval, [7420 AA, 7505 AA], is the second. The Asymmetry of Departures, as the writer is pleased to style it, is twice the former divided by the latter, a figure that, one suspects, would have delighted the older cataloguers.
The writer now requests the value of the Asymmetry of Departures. 2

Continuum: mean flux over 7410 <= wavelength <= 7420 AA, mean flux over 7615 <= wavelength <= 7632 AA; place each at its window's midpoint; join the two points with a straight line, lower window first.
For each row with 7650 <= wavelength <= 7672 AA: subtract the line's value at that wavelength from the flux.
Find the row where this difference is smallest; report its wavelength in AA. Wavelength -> 7653.5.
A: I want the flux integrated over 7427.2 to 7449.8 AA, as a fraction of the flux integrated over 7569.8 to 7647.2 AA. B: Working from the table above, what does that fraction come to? 0.28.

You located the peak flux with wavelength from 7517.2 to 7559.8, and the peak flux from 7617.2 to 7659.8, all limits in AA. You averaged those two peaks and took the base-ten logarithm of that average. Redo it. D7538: 0.513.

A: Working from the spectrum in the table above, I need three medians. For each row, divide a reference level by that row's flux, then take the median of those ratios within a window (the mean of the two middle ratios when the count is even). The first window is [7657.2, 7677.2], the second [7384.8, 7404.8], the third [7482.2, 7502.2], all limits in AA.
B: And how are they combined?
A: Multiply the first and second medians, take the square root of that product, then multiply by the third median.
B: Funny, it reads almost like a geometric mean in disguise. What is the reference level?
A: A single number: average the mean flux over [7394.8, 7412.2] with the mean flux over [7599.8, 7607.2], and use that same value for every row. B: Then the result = 1.16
